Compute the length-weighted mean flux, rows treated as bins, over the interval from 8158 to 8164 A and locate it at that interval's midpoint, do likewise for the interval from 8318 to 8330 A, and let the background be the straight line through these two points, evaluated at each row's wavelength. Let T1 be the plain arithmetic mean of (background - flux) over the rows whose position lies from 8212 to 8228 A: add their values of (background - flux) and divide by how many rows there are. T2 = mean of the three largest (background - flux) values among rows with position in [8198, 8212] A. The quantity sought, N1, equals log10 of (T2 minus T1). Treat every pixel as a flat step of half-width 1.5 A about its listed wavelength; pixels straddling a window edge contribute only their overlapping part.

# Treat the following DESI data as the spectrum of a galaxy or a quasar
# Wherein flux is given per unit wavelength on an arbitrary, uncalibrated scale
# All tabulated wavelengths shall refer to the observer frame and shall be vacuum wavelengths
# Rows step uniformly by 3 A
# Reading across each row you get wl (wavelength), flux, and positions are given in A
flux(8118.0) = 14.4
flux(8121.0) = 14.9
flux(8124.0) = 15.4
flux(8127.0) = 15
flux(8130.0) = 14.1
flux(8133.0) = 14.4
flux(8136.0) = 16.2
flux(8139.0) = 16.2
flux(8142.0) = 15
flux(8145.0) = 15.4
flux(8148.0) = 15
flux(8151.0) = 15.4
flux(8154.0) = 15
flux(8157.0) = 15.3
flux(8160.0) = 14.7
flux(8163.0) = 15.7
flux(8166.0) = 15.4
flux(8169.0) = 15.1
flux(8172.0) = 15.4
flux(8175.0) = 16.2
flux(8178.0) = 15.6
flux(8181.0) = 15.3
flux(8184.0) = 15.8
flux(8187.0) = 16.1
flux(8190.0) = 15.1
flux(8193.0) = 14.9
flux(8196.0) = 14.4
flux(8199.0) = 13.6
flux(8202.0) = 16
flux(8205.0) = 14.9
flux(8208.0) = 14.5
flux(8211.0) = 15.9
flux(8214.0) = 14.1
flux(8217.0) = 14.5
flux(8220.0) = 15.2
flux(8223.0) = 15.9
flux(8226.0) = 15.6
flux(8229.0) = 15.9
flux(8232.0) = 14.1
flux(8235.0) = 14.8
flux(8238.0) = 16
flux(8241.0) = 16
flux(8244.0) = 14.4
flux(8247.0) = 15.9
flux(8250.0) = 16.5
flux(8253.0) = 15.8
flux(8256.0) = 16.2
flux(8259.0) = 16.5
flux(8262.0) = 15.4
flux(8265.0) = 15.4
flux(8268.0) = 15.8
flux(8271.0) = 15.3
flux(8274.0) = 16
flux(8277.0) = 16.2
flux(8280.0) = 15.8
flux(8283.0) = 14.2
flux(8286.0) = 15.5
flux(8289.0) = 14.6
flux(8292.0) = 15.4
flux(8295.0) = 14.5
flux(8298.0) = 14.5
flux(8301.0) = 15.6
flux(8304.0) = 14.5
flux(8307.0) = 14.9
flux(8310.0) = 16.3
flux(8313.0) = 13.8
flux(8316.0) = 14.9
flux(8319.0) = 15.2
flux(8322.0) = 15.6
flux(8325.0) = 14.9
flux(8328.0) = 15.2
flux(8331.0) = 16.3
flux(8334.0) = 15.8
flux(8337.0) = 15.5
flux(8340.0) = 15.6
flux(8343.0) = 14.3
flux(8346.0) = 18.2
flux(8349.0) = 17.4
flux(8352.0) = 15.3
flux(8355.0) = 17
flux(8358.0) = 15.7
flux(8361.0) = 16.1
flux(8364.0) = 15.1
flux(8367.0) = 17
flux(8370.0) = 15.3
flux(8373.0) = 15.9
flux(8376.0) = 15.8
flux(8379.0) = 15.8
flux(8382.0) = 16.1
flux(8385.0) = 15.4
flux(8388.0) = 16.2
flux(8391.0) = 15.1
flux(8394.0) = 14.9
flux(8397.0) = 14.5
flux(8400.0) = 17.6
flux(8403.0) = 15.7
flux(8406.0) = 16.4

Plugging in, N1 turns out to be -0.1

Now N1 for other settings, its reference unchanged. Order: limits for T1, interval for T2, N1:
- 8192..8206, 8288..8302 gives -0.5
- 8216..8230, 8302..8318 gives 0.0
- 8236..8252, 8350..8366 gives -0.3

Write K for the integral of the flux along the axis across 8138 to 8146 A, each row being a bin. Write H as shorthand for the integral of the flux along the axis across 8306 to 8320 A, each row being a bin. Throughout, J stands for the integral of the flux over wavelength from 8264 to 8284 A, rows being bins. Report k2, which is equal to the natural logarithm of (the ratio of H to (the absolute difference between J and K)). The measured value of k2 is 0.1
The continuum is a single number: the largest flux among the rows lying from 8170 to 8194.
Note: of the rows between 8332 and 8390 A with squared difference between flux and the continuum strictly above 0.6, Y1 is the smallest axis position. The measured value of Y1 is 8343.0 A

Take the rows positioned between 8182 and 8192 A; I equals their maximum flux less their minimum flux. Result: 1.0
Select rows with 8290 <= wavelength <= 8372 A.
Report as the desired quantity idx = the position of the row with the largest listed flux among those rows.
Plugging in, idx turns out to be 8346.0 A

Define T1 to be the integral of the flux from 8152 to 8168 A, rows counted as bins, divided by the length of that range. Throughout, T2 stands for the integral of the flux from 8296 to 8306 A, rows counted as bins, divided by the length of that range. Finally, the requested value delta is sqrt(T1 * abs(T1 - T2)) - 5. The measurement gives -2.62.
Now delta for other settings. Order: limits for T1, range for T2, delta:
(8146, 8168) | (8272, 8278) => -1.49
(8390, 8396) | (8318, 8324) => -2.48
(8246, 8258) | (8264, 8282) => -2.43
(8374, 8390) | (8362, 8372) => -4.47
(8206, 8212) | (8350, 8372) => -1.43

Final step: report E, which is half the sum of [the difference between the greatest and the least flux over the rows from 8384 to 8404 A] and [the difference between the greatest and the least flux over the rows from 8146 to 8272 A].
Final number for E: 3.0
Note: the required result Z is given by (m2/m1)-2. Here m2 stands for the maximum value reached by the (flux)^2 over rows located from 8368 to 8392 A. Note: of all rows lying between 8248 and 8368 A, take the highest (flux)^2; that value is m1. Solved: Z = -1.21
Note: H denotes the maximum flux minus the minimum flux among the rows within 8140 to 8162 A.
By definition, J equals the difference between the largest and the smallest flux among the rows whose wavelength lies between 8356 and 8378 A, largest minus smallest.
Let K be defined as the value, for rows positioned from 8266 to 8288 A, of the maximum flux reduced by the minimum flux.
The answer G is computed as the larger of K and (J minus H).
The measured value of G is 2.0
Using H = 0.7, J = 1.90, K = 2.0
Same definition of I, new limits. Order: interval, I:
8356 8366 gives 1.0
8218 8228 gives 0.7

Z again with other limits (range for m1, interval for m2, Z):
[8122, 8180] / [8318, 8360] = -0.74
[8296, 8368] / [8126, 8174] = -1.21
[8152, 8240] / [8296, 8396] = -0.74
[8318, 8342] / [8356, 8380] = -0.91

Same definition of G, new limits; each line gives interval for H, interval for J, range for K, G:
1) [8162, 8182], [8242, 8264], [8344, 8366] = 3.1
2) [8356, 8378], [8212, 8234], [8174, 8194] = 1.3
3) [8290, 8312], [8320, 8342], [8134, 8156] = 1.2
